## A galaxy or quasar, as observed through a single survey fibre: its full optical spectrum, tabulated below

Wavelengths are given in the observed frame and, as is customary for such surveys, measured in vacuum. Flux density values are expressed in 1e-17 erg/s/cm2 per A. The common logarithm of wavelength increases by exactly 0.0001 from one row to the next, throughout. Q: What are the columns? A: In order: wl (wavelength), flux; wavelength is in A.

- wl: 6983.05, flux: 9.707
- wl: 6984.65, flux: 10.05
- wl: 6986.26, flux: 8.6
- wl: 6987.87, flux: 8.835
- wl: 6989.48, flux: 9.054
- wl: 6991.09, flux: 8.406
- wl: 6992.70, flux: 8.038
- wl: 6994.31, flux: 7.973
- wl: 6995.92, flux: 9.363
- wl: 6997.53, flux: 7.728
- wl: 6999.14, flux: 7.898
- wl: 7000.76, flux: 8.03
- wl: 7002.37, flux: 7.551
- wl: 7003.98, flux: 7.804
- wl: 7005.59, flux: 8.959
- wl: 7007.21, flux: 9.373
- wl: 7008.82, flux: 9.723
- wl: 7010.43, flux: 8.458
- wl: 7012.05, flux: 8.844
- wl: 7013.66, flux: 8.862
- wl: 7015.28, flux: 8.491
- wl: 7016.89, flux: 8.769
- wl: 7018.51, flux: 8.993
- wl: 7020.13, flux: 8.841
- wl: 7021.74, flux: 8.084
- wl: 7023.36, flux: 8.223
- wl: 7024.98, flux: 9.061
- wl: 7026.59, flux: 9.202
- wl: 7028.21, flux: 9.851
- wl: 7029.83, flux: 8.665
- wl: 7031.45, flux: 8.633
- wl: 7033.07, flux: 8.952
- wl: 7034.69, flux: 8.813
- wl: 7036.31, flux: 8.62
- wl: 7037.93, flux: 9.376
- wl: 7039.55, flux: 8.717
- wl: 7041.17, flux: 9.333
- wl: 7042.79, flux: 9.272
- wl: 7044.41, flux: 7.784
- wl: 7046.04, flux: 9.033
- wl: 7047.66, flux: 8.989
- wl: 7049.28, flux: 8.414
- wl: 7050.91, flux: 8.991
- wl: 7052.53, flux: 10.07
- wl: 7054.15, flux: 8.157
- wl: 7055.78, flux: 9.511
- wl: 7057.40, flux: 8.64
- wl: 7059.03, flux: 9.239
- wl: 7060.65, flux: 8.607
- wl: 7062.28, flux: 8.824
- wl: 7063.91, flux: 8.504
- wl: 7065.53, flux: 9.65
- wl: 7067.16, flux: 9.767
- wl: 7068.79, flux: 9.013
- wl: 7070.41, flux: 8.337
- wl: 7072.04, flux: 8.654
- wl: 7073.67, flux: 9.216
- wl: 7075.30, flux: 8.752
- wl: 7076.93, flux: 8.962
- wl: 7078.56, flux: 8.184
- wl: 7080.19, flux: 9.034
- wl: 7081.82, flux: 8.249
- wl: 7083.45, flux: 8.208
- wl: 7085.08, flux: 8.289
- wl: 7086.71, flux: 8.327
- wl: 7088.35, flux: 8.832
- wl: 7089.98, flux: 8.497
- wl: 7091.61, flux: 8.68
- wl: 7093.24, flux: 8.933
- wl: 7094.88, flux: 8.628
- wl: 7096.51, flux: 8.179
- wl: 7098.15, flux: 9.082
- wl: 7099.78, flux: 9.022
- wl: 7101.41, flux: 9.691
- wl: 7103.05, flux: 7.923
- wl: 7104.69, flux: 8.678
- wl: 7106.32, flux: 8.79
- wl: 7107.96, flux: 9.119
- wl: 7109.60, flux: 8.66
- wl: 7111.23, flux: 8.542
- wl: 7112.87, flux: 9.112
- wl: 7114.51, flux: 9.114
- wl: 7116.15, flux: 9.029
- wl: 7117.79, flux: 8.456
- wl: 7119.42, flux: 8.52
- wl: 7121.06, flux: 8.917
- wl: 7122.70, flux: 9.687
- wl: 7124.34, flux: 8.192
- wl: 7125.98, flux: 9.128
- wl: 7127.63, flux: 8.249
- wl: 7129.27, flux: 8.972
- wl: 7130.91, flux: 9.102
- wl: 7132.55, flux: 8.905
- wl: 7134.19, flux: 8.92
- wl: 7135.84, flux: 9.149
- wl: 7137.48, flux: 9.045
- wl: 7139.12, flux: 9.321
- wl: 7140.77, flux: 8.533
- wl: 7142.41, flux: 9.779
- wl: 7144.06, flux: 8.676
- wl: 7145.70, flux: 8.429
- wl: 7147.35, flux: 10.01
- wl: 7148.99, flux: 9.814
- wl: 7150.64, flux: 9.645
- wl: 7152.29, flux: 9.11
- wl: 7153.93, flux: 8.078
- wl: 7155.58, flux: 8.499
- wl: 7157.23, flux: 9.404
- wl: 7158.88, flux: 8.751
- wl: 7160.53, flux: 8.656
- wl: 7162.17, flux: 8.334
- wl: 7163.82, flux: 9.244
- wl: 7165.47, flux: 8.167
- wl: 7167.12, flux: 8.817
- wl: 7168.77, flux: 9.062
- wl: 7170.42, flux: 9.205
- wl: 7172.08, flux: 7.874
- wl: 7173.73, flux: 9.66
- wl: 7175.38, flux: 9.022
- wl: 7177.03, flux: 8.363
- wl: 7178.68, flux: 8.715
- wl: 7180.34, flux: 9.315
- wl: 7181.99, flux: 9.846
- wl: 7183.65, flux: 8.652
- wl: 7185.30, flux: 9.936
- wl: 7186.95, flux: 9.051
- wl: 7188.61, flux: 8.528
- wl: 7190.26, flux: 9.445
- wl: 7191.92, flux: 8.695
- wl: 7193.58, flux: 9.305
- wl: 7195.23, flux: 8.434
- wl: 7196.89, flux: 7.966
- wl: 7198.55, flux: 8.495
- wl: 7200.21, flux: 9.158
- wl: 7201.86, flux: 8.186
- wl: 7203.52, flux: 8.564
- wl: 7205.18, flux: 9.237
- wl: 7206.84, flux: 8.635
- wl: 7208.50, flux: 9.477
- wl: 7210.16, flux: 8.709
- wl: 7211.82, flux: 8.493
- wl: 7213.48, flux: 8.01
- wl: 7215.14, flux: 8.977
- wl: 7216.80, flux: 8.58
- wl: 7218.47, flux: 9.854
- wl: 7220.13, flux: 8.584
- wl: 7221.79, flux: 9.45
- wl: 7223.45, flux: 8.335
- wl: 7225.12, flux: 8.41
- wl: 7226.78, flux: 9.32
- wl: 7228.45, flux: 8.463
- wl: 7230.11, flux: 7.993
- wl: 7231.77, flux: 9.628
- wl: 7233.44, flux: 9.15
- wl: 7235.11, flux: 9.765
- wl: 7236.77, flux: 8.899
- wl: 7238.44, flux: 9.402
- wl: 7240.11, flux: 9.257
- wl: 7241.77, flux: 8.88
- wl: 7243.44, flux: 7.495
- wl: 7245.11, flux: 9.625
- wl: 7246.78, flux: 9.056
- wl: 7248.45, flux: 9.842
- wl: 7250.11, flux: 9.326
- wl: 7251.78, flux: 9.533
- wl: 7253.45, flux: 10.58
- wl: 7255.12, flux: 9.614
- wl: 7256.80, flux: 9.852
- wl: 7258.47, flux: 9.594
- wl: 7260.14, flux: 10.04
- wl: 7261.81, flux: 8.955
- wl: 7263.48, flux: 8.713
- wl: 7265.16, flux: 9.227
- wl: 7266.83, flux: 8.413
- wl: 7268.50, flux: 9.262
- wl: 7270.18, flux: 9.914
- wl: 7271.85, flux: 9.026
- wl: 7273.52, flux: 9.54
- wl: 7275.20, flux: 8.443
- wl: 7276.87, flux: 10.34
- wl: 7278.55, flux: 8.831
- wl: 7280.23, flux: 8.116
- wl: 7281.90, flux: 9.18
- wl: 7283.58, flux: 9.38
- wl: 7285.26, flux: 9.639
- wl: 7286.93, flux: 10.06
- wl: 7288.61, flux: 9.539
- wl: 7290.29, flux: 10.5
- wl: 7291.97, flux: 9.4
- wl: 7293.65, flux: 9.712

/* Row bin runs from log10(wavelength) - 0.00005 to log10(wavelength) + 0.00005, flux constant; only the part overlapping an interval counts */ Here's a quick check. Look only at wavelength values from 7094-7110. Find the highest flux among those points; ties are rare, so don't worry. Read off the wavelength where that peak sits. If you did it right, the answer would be 7101.41 A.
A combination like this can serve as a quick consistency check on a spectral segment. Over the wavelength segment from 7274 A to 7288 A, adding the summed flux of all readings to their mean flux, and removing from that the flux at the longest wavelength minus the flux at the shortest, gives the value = 82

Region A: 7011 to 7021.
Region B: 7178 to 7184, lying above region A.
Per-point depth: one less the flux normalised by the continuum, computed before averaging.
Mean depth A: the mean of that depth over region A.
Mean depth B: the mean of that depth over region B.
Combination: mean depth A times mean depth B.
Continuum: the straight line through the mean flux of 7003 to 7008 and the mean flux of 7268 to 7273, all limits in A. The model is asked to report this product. 0.0000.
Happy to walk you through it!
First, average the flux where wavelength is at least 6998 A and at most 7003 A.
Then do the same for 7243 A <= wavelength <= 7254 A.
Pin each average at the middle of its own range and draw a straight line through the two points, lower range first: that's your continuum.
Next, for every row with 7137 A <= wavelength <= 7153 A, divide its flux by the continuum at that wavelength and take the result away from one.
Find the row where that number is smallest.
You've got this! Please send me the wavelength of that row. 7147.35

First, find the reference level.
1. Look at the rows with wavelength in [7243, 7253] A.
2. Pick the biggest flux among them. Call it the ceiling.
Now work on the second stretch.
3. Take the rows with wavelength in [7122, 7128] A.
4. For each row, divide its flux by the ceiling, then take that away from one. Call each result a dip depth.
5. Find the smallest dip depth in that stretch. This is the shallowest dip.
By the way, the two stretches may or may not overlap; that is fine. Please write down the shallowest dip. 0.016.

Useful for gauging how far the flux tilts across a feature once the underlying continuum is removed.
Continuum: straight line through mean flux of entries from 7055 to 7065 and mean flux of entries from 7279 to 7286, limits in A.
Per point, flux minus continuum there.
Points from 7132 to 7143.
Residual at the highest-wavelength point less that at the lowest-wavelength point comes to 0.87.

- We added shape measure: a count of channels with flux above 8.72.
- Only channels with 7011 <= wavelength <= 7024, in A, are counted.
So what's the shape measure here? 5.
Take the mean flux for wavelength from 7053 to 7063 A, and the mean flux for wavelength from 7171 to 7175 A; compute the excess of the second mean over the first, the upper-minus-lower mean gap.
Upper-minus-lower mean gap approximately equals -0.06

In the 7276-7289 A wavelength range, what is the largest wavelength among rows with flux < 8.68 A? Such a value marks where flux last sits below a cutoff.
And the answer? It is 7280.23 A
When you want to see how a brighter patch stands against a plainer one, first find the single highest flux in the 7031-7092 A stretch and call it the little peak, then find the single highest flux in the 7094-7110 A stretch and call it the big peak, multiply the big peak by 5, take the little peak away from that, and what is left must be 38.4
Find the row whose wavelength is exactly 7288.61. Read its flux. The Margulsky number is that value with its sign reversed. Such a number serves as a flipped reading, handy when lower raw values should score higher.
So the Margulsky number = -9.54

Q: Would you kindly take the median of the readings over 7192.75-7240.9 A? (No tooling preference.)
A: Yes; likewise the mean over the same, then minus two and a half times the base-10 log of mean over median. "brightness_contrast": -0.018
